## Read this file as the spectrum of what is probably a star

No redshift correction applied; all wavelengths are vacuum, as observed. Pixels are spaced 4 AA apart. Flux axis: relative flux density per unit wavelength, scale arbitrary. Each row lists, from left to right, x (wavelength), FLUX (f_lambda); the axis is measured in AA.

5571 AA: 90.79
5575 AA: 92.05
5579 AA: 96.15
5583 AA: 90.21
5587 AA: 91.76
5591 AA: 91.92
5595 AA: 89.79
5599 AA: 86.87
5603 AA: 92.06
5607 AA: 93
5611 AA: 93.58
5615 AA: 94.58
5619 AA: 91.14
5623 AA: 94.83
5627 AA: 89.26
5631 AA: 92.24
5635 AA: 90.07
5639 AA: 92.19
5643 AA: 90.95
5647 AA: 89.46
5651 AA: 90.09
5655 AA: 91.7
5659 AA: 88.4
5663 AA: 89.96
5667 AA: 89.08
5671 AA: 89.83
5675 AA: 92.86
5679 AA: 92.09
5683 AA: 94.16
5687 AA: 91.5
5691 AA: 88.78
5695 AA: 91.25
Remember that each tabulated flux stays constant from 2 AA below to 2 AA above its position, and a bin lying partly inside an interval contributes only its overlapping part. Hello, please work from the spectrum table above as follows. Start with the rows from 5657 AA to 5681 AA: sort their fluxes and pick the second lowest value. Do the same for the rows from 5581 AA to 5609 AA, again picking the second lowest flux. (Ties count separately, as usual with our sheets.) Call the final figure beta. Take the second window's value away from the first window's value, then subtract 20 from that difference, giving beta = -20.7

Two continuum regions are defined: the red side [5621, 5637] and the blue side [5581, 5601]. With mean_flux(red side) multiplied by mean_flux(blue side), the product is 8254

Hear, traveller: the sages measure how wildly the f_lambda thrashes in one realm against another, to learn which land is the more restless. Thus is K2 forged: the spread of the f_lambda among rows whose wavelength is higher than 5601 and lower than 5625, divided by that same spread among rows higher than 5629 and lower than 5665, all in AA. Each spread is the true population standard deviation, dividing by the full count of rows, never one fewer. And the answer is 1.1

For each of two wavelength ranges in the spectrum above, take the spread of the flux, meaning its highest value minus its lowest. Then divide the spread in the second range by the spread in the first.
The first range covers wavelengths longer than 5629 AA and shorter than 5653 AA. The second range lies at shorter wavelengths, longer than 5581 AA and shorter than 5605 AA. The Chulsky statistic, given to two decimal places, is 1.87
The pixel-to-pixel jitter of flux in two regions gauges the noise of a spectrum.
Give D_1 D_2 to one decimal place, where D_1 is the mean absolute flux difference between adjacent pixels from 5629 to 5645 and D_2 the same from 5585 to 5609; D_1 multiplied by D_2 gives 4.2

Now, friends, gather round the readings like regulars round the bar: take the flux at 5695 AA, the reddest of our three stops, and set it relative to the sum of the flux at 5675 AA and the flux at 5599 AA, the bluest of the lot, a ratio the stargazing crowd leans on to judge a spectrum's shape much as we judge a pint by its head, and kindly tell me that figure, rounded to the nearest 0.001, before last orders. 0.508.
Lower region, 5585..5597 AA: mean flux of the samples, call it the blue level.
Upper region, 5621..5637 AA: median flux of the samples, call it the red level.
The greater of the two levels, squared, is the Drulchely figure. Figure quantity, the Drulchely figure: 8310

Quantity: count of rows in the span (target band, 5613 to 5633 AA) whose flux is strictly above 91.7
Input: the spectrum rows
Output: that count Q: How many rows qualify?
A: 3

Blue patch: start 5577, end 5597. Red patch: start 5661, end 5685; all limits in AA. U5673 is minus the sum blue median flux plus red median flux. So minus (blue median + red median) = -183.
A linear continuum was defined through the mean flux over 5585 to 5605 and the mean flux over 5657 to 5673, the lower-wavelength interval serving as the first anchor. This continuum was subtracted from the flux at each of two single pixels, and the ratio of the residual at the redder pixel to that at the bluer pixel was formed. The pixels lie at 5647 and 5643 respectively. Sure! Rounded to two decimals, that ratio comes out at -0.12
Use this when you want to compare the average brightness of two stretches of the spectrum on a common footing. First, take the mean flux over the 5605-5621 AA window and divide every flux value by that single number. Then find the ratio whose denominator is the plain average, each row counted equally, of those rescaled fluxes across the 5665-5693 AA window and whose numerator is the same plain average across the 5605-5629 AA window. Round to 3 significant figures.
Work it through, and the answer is 1.02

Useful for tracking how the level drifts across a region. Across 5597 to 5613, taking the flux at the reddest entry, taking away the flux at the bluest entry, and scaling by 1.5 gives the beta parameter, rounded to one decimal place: 10.1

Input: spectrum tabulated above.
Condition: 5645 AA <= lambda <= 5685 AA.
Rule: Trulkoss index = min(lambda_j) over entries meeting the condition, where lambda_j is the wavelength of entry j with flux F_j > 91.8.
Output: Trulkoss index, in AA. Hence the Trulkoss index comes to 5675 AA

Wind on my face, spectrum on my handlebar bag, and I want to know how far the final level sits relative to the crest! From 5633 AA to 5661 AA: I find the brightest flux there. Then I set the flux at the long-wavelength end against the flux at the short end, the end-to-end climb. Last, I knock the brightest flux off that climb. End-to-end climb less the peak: -93.9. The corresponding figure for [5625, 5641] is -89.3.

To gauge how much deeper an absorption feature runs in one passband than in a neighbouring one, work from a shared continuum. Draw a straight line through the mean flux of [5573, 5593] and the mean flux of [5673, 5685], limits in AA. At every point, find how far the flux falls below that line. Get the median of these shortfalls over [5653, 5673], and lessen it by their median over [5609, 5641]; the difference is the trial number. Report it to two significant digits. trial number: 2.6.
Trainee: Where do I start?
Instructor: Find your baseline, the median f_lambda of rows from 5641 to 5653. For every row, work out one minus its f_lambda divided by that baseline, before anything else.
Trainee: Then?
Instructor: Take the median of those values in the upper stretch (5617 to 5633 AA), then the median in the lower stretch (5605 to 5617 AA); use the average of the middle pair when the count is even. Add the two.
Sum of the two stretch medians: -0.056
